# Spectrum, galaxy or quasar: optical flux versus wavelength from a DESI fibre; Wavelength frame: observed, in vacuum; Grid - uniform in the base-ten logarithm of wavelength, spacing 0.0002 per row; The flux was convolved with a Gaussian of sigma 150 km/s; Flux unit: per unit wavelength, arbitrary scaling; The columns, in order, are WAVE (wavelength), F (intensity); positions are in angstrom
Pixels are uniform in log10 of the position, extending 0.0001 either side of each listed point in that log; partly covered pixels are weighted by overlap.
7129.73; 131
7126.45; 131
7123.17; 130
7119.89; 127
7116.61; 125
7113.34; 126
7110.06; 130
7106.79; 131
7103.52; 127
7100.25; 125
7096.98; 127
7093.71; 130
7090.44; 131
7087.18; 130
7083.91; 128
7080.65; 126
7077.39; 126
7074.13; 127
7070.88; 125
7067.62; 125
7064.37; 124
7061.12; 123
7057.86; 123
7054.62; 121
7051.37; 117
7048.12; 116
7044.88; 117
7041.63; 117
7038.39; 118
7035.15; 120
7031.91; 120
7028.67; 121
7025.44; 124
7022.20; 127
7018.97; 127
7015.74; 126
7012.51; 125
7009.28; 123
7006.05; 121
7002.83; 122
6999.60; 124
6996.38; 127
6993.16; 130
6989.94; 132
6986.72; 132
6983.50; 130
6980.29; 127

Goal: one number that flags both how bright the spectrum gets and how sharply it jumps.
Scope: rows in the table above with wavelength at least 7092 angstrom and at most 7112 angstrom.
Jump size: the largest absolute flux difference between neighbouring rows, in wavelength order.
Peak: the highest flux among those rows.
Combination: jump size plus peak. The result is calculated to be 135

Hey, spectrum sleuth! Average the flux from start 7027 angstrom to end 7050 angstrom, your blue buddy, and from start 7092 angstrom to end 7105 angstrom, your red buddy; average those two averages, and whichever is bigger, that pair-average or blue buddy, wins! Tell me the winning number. 122.8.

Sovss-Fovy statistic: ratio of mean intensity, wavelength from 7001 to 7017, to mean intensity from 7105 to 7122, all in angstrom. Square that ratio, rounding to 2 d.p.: 0.93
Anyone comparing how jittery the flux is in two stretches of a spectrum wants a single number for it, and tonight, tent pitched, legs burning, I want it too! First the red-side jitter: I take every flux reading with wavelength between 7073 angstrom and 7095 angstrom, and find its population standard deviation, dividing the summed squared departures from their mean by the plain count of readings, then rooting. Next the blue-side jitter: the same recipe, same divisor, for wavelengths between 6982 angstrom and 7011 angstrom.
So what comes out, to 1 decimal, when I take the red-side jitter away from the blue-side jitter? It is 2.2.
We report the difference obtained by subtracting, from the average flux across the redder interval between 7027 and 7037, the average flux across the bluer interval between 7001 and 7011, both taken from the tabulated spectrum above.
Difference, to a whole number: -2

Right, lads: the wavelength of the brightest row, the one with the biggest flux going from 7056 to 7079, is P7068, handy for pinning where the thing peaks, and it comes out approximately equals 7074.13 angstrom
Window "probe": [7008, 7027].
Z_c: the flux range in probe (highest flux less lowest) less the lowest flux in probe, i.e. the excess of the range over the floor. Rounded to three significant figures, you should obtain -119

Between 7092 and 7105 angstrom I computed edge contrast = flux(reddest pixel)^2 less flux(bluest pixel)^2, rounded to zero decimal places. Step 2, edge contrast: -771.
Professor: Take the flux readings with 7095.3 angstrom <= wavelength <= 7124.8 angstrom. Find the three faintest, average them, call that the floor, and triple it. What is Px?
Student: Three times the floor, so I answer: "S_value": 376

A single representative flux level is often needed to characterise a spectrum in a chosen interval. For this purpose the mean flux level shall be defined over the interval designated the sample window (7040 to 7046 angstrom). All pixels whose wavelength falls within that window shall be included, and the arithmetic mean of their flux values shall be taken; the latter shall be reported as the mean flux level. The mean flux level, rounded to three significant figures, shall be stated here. 117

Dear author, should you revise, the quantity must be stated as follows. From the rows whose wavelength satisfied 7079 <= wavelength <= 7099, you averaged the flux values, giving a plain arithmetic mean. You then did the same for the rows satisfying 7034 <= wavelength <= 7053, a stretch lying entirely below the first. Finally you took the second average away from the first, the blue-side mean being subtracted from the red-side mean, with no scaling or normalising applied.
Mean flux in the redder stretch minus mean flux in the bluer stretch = 11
